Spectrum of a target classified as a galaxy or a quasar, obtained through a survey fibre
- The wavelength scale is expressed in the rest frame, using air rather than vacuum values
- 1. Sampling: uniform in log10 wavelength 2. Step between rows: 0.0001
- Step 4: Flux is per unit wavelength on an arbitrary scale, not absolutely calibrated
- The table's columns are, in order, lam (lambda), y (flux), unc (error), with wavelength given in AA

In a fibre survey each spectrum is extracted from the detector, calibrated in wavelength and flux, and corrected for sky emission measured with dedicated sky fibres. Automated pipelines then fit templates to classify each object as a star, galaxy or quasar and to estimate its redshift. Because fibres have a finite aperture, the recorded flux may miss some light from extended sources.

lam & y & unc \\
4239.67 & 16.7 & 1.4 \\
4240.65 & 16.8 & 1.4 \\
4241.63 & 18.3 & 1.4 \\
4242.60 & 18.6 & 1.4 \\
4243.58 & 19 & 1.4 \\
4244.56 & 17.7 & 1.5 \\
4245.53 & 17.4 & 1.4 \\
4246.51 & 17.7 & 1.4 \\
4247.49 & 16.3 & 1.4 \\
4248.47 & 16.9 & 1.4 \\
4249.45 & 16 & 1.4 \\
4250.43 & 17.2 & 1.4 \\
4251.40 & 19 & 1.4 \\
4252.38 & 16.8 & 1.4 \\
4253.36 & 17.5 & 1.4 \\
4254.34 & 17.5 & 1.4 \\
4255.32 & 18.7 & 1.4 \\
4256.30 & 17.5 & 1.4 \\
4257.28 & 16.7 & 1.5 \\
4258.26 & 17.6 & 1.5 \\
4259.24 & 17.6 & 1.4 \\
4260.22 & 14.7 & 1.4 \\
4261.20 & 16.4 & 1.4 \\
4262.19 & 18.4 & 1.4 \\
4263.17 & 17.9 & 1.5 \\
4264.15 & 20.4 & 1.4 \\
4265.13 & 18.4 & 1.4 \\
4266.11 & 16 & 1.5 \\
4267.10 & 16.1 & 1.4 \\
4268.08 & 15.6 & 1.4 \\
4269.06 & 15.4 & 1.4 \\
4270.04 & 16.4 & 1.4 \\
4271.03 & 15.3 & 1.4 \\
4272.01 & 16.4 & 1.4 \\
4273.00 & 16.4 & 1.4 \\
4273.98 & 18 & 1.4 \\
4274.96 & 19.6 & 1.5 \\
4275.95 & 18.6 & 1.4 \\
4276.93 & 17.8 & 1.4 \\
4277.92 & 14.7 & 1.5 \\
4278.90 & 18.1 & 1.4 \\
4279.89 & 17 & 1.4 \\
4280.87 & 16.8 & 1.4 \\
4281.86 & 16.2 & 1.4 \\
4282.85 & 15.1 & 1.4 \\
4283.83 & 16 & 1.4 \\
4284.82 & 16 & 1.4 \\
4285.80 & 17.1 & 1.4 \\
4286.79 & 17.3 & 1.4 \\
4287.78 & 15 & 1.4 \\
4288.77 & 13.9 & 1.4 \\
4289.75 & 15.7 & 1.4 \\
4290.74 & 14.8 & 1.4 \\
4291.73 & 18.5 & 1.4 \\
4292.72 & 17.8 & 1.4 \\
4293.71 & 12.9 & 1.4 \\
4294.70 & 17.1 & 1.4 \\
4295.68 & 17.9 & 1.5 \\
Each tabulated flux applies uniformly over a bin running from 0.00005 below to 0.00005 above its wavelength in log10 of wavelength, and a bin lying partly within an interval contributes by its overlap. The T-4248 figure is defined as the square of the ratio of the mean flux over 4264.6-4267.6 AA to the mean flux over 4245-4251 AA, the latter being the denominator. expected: 0.99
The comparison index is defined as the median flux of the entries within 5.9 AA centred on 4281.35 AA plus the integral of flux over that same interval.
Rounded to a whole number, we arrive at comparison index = 114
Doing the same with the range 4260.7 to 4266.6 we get 124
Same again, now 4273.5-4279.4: 123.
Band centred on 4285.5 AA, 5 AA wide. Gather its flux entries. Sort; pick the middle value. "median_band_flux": 16.0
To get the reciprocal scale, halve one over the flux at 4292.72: 0.0281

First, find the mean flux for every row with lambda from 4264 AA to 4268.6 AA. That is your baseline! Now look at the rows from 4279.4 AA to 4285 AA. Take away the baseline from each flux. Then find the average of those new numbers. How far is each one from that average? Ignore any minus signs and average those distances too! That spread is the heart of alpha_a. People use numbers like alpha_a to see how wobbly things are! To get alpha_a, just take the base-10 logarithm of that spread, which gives -0.32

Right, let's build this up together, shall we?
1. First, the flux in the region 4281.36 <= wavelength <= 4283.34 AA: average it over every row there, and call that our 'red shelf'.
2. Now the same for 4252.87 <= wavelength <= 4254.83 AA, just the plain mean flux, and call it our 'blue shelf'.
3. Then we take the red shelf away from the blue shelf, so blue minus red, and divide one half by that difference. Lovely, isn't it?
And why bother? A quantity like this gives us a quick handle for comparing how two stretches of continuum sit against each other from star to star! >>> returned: 0.27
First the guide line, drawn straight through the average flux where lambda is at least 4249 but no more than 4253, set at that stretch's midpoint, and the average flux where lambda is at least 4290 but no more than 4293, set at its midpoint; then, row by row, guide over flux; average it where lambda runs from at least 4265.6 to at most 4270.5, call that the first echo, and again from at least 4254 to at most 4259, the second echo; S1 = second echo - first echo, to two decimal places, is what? -0.10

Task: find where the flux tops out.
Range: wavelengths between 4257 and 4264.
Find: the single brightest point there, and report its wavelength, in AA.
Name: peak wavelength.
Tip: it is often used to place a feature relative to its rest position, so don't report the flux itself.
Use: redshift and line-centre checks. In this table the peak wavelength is 4262.19 AA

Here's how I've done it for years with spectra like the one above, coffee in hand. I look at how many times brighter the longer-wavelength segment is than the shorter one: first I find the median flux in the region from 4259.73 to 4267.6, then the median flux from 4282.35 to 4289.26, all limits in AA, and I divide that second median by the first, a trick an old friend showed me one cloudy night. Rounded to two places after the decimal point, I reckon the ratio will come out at 0.93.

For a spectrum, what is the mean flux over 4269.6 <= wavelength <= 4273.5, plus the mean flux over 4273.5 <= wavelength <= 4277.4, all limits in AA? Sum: 34.6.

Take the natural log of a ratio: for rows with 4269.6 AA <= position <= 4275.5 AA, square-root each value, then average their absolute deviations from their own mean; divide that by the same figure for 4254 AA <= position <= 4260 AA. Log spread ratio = 1.2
